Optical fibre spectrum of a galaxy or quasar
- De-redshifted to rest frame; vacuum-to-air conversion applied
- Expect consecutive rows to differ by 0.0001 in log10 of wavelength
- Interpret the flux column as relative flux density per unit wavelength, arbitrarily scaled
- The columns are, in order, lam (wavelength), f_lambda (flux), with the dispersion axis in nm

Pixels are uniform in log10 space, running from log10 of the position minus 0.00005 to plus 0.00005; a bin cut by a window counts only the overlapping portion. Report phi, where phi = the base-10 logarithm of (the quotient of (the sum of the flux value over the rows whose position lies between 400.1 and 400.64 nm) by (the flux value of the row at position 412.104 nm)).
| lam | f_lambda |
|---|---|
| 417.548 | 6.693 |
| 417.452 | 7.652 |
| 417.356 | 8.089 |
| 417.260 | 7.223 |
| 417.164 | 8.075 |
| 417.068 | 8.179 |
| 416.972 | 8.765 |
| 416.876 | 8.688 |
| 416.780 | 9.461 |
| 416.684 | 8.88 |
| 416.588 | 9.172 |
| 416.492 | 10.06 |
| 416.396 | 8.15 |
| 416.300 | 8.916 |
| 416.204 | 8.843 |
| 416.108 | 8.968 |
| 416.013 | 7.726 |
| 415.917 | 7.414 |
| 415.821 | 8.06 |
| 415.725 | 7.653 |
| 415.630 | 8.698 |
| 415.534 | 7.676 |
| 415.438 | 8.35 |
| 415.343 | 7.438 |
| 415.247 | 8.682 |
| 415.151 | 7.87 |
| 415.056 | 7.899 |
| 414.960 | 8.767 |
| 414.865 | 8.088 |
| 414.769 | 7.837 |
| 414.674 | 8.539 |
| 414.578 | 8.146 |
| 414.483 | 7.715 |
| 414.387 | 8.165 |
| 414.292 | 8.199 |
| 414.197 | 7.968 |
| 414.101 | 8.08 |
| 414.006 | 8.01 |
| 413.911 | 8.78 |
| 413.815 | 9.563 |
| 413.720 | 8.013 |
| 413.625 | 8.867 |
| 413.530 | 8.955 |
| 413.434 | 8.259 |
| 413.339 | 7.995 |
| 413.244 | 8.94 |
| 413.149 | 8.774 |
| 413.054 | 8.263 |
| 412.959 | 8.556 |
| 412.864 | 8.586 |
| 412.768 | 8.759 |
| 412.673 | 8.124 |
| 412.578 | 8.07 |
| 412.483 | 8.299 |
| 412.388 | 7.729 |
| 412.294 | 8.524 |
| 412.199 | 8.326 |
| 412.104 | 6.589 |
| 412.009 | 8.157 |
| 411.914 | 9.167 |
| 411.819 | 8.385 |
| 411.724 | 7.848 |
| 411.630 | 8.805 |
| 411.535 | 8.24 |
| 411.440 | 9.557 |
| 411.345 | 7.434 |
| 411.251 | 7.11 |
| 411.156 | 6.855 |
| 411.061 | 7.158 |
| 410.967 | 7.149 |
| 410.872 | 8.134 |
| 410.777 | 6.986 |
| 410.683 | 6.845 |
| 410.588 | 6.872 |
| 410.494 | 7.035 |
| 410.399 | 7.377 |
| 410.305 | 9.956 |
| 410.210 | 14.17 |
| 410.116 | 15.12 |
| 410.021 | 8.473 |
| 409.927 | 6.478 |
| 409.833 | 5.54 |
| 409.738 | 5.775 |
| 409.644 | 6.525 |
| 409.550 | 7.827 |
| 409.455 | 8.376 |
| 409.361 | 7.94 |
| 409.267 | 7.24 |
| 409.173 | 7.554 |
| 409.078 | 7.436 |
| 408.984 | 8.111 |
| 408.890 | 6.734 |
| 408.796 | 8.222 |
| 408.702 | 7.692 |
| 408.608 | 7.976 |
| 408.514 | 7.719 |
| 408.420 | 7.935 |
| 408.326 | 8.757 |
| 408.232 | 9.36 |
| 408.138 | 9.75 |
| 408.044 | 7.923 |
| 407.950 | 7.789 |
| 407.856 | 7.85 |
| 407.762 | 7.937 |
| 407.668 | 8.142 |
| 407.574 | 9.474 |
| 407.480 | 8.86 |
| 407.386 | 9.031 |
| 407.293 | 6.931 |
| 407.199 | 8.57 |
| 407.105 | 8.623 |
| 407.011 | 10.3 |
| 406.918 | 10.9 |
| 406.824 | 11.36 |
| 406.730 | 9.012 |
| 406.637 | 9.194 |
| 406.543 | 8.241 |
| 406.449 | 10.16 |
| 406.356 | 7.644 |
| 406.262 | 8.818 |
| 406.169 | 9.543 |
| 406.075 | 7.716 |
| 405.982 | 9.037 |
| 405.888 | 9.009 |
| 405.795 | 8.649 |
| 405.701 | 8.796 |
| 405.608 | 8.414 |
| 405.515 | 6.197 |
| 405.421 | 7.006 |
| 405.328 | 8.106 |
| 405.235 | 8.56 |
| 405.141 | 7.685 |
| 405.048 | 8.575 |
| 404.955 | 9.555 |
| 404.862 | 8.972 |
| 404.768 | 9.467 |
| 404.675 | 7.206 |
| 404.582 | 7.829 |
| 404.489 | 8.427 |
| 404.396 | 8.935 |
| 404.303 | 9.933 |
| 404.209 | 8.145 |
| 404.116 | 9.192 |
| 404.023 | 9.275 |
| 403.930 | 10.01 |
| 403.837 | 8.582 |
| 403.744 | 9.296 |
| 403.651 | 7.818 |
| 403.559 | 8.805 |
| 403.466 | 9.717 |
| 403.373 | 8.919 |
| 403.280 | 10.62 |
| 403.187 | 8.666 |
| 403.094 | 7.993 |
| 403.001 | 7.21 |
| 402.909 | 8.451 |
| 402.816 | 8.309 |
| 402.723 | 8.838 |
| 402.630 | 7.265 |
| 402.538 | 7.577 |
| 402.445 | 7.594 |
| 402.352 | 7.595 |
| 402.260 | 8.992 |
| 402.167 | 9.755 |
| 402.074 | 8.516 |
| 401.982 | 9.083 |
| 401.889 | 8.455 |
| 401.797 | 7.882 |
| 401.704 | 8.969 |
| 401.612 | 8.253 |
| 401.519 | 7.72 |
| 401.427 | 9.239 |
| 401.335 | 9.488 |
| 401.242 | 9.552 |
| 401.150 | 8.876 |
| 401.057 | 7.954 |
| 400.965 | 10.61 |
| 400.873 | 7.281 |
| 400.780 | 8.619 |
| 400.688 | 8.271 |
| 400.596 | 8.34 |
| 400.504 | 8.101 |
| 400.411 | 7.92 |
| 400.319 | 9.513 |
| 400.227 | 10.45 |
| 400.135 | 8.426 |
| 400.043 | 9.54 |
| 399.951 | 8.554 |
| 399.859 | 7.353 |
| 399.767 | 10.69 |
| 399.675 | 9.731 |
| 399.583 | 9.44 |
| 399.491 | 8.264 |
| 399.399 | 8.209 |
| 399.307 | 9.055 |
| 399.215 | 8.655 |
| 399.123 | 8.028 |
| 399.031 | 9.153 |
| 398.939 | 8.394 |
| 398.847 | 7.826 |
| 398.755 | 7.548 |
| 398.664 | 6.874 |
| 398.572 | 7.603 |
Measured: 0.90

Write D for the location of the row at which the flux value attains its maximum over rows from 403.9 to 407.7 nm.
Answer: 406.824 nm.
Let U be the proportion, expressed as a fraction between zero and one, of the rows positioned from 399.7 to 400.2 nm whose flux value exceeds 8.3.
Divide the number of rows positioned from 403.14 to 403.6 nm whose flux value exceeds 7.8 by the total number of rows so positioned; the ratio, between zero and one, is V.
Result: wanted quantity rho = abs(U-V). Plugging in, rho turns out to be 0.20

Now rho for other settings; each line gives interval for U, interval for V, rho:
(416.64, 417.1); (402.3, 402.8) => 0.60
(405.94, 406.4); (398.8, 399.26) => 0.40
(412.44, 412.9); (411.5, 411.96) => 0.60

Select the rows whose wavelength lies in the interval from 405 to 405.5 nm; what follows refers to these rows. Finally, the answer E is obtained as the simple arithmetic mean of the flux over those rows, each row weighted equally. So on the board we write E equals 7.99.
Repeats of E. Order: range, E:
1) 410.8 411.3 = 7.28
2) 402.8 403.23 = 8.13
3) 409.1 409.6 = 7.79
